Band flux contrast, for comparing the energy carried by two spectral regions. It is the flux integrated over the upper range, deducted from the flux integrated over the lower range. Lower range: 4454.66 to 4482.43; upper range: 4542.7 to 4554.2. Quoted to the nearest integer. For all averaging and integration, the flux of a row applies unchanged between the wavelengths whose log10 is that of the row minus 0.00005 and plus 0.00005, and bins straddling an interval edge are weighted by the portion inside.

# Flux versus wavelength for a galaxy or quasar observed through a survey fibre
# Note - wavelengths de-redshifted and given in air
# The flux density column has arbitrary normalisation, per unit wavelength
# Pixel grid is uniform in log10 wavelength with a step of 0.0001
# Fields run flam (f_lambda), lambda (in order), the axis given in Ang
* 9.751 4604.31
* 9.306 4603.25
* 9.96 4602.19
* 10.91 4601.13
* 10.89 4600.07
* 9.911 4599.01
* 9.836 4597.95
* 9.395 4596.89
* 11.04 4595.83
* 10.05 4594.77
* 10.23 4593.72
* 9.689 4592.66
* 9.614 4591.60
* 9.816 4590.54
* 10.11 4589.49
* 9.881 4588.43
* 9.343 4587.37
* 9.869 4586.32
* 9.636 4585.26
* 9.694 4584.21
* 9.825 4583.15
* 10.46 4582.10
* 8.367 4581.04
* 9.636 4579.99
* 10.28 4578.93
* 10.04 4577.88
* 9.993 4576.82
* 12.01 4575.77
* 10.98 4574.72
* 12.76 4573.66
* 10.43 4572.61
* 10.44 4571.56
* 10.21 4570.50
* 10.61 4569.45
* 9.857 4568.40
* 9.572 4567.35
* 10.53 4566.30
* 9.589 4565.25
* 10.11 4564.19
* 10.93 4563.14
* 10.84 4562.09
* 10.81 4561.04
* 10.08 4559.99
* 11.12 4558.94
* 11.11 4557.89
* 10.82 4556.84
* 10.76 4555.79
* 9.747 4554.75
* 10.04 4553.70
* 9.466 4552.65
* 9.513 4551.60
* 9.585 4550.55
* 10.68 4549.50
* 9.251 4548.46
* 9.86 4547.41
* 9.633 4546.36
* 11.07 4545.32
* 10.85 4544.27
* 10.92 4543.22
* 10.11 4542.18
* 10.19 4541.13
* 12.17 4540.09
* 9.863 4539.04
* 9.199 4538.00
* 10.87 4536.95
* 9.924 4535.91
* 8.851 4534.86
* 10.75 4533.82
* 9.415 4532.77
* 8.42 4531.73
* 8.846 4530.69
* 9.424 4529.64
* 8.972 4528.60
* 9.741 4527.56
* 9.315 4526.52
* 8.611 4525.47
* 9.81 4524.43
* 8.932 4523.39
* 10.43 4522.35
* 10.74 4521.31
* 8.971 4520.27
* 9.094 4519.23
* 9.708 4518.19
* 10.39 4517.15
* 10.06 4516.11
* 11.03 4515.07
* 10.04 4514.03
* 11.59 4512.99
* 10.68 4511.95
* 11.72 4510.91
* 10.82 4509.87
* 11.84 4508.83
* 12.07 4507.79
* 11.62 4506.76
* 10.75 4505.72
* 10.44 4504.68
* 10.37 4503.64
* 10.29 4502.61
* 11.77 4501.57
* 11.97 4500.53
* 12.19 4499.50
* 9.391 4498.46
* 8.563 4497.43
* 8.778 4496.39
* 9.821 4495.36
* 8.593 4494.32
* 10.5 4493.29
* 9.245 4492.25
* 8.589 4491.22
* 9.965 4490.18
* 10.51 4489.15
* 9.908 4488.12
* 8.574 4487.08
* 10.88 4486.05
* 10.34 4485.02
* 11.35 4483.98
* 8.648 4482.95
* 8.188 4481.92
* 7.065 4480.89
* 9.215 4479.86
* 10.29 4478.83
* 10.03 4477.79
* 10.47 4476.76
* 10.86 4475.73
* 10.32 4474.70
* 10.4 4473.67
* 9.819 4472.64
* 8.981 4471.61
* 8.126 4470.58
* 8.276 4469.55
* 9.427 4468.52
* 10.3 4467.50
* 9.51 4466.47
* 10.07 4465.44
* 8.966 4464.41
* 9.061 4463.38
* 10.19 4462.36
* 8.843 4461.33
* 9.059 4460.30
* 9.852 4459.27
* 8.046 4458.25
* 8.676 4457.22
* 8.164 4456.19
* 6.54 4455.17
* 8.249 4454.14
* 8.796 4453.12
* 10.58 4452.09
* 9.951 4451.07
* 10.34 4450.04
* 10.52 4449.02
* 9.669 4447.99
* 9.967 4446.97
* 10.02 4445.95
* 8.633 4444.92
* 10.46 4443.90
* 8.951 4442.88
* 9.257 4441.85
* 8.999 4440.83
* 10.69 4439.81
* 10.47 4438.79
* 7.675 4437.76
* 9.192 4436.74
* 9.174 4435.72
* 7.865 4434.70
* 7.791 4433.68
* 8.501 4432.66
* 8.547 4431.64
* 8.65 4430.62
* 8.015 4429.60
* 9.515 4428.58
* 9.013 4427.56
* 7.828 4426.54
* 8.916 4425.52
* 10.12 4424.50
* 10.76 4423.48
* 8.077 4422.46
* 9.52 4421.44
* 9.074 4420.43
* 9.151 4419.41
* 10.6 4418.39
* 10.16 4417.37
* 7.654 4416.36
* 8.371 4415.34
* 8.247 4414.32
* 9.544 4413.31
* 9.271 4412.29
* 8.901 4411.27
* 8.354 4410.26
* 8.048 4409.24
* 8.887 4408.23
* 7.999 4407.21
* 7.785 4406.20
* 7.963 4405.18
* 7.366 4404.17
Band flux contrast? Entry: 140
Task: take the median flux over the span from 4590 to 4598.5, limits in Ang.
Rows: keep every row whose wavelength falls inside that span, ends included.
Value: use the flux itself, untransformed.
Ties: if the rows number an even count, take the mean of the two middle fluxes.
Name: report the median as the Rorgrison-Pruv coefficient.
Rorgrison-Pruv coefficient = 9.8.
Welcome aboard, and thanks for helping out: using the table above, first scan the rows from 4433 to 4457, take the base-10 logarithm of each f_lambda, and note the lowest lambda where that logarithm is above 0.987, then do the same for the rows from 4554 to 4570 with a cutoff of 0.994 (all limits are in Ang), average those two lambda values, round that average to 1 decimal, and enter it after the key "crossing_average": 4497.3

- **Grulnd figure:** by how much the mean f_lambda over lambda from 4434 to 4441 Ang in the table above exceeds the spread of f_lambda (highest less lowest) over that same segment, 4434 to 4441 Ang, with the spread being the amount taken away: 6.1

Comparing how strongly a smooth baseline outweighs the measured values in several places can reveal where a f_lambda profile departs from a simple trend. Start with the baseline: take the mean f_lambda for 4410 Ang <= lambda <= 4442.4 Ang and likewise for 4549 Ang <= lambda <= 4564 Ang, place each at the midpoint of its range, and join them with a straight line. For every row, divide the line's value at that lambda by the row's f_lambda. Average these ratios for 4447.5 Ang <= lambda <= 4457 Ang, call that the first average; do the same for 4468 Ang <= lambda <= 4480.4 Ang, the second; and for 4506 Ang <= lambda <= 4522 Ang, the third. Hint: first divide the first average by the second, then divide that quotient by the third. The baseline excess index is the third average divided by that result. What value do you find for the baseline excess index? 0.84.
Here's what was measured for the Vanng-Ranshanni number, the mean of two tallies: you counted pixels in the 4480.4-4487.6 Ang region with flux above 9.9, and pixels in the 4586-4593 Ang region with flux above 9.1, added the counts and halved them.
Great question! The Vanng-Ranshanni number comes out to 5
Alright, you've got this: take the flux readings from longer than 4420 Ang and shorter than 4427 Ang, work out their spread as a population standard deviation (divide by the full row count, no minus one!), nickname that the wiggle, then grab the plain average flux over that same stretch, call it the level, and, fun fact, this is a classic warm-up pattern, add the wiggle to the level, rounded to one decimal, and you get 10.2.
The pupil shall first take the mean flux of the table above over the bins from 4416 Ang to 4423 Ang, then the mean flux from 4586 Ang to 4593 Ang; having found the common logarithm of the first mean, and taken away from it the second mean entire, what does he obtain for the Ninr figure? -8.80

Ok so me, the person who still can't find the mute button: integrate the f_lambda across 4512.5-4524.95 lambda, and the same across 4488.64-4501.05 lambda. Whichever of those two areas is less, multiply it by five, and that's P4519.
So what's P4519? 611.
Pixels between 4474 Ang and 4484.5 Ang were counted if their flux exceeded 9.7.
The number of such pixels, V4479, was 6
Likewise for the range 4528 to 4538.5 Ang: 3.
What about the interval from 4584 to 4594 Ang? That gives 5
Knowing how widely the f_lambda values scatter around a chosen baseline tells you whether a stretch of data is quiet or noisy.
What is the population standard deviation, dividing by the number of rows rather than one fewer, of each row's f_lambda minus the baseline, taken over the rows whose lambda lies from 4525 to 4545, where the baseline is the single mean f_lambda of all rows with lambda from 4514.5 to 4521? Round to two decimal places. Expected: 0.95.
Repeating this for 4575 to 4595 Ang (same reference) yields 0.65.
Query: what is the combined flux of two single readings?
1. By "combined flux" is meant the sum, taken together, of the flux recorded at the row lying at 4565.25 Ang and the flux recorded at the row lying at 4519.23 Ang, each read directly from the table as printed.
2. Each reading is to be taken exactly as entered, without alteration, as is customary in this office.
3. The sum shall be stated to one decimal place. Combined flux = 18.7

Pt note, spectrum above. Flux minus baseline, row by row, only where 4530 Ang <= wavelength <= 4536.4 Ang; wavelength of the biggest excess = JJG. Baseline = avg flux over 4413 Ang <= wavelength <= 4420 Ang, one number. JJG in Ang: 4533.82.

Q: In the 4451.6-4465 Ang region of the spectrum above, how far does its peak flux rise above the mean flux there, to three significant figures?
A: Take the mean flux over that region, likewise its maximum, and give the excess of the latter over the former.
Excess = 1.73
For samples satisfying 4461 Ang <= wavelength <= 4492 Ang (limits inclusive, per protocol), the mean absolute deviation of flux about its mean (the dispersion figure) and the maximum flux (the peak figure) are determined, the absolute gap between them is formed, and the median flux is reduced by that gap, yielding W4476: -0.65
